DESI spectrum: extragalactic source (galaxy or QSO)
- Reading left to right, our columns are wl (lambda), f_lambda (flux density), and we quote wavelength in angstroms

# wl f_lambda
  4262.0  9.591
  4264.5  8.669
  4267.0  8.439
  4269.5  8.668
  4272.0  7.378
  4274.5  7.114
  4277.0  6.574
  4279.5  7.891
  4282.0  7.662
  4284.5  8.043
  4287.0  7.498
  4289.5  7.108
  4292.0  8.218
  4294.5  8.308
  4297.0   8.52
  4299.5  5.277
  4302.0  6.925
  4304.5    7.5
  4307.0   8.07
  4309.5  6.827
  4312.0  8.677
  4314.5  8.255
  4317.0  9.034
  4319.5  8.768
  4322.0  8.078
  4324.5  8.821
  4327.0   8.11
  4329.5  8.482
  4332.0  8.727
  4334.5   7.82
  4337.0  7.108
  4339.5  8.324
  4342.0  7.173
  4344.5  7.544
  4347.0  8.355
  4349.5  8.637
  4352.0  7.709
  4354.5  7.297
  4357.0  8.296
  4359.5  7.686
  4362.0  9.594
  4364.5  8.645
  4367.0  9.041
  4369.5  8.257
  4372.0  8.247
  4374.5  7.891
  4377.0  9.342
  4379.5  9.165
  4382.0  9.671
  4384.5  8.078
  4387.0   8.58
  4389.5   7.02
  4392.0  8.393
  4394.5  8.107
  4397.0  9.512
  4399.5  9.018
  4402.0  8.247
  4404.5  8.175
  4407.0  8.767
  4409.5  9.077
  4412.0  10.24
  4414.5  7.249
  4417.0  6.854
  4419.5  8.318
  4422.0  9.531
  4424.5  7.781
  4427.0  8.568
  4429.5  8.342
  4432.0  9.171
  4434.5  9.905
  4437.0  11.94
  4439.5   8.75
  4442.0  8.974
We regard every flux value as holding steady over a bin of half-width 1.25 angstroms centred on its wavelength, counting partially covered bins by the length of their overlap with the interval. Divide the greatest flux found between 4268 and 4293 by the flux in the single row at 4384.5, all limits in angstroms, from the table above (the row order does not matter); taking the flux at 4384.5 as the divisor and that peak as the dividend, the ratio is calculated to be 1.07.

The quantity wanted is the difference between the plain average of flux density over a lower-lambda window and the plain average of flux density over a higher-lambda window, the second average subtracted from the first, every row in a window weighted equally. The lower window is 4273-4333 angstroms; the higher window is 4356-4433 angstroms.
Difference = -0.7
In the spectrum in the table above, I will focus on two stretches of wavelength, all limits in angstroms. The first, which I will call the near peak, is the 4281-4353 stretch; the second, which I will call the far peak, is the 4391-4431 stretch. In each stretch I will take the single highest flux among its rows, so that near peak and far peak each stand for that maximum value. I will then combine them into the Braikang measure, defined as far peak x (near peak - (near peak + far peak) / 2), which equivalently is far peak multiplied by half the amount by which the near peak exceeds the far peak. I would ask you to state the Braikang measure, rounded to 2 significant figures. -6.2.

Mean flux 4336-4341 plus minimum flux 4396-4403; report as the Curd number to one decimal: 16.0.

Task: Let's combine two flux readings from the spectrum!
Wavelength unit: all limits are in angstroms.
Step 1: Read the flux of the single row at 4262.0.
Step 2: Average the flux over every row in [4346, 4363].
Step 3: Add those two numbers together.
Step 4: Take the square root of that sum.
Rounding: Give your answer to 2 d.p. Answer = 4.22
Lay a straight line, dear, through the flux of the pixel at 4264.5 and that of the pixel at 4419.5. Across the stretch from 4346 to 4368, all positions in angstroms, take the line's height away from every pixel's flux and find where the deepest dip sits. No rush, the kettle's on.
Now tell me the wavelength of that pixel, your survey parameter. 4354.5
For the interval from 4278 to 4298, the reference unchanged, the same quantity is 4289.5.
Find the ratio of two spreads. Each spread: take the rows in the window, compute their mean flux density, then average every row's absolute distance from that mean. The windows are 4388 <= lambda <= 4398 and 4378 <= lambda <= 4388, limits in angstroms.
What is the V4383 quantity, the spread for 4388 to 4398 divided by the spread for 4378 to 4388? 1.28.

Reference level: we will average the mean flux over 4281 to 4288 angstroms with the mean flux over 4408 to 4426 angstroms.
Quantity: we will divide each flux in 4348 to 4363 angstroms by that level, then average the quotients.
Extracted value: 1.01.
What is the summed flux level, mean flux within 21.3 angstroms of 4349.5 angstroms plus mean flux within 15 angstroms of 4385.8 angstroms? 16.7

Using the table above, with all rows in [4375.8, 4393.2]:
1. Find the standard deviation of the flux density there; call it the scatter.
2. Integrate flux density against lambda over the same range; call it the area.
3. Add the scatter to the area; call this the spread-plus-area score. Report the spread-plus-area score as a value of 151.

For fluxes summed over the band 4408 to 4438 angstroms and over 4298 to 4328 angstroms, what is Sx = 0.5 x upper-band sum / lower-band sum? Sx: 0.567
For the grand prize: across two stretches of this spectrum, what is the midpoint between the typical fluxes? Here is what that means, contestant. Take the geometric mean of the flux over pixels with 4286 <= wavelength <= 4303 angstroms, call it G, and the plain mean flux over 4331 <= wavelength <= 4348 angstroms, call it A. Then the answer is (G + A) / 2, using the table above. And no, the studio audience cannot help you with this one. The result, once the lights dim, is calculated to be 7.6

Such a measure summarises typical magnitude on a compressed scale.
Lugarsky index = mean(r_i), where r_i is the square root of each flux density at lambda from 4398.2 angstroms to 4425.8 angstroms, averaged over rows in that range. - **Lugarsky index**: 2.91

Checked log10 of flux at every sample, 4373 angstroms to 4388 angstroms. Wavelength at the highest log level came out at 4382.0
